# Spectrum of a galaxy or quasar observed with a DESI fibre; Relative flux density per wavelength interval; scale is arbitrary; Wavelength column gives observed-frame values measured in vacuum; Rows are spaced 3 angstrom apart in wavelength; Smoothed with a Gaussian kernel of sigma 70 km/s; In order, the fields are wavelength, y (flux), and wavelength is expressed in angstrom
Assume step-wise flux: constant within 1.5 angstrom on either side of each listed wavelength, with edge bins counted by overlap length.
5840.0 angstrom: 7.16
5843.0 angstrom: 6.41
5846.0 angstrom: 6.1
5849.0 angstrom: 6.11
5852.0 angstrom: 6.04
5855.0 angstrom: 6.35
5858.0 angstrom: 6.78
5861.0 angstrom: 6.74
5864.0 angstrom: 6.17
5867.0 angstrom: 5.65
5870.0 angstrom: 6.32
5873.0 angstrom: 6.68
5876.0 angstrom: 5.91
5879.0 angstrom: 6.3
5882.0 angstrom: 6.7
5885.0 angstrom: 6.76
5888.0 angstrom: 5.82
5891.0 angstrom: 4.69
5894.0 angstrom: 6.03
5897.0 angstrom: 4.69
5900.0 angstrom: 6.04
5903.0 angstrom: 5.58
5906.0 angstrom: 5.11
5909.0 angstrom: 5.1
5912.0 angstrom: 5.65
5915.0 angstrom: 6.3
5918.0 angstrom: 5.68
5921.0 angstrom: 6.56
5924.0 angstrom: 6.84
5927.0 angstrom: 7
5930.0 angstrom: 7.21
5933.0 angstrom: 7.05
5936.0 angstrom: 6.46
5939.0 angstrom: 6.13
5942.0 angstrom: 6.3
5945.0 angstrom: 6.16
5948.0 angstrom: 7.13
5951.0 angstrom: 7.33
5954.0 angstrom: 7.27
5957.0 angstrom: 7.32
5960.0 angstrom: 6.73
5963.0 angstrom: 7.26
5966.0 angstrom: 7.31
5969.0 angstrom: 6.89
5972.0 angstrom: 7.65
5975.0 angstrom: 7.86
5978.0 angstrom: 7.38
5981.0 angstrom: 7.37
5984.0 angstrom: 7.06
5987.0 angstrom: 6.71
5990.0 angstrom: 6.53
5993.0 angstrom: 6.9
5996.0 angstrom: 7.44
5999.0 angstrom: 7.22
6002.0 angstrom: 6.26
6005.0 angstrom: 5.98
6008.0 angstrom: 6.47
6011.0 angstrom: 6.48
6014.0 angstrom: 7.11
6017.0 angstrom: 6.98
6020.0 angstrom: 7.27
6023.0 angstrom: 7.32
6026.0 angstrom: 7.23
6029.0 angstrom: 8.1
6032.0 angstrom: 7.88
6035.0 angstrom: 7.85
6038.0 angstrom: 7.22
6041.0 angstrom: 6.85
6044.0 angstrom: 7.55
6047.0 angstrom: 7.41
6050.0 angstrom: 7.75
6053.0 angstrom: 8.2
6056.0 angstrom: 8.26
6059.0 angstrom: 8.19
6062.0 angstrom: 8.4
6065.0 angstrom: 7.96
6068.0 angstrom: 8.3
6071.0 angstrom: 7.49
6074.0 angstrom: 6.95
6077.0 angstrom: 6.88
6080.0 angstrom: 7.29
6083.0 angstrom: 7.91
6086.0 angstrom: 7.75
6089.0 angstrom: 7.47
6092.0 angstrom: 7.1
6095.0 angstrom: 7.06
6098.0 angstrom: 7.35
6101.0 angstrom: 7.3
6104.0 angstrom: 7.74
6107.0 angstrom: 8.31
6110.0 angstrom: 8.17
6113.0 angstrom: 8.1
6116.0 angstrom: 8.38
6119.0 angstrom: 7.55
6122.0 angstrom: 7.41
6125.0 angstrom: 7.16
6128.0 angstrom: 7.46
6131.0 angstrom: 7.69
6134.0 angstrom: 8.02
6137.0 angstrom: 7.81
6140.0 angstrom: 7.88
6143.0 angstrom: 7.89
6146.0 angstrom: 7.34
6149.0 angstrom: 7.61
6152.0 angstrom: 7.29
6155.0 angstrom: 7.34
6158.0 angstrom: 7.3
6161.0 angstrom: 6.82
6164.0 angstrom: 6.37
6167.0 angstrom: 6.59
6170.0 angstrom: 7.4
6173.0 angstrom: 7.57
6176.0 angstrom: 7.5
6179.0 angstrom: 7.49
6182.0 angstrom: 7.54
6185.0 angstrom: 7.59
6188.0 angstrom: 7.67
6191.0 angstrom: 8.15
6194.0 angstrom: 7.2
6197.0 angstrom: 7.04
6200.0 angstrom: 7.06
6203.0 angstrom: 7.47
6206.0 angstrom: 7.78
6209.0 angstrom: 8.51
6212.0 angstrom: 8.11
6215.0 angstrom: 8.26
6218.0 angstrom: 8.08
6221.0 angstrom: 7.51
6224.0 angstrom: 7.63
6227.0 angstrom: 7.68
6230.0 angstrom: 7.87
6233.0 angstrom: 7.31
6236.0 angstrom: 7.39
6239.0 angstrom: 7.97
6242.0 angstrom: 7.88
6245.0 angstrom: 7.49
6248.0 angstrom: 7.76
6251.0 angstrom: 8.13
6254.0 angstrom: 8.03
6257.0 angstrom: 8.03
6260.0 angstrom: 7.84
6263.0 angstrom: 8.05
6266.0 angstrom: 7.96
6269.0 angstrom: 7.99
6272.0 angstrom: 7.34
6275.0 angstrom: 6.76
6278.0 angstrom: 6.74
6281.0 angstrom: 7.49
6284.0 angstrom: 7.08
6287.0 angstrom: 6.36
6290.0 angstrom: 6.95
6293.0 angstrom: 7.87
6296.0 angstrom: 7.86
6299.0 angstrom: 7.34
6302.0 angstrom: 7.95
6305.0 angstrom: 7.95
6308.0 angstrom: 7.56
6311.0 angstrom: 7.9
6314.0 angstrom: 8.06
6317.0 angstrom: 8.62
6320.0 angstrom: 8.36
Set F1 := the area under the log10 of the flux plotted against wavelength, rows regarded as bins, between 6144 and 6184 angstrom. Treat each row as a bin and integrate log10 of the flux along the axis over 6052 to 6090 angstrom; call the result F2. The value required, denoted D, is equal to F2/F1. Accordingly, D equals 0.98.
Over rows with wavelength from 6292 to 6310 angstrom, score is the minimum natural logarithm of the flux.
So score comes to 1.99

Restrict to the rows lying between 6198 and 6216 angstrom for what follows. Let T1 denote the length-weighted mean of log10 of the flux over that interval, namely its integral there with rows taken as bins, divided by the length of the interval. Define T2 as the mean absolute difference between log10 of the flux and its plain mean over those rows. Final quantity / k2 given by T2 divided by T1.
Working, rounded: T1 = 0.89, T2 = 0.024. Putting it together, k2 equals 0.0267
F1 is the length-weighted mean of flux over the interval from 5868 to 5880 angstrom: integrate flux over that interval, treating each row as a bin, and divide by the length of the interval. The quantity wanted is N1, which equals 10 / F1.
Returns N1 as 1.59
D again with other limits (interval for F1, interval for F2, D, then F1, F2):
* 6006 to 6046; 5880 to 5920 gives 0.88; 34.3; 30.2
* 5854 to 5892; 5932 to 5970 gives 1.05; 30.1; 31.8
